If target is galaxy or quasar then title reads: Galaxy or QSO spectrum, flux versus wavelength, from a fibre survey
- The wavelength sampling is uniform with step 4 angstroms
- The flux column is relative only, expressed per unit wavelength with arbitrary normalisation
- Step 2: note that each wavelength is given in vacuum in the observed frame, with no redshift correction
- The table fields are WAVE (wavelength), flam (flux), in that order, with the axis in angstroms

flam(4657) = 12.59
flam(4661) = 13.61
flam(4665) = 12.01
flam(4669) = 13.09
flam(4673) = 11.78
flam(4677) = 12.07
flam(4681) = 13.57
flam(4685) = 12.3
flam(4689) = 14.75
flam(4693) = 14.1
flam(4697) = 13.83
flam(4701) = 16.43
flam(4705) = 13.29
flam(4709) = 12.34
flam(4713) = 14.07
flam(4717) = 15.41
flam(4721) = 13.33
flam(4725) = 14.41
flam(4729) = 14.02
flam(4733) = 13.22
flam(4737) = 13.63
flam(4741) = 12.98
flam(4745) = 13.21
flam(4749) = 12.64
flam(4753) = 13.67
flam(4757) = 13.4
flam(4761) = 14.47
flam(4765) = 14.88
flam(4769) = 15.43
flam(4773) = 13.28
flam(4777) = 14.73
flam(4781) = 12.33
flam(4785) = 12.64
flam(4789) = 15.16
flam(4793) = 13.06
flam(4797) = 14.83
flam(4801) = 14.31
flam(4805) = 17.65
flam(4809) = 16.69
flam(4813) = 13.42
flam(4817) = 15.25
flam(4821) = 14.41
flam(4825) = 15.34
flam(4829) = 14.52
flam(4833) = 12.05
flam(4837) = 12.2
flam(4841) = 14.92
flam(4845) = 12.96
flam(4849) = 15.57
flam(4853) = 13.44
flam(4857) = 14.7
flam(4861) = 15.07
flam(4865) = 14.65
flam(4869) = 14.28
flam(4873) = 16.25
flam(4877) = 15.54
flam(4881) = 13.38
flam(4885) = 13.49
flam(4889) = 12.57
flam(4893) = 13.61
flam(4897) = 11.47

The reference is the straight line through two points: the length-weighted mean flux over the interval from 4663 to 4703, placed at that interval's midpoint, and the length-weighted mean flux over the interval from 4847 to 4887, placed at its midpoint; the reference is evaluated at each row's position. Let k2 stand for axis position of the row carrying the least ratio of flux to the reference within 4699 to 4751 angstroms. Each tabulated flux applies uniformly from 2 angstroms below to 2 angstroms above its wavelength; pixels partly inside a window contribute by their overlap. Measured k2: 4709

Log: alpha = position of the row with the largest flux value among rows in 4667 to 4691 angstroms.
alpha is 4689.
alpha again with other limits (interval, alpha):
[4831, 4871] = 4849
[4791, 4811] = 4805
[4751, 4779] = 4769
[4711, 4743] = 4717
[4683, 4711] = 4701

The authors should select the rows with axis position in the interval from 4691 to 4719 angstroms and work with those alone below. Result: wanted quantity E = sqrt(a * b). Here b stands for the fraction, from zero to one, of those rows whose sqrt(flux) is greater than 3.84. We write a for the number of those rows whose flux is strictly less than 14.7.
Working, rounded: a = 5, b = 0.29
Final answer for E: 1.20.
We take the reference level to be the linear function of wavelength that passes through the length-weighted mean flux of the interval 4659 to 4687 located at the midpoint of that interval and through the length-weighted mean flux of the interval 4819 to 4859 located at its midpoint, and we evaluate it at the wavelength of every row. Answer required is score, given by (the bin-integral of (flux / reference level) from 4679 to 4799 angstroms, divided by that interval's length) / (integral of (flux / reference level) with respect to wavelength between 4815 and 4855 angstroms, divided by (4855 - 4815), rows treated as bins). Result 1.04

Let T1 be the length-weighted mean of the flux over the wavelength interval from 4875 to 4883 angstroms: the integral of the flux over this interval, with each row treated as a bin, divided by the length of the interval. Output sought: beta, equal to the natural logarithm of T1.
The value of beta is 2.67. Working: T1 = 14.46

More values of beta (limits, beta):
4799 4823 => 2.73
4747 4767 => 2.63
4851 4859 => 2.64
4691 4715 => 2.64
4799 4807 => 2.77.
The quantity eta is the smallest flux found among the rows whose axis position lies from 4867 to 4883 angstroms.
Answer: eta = 13.38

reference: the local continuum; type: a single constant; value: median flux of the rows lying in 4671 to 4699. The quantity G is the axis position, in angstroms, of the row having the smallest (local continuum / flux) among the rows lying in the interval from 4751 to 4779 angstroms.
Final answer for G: 4769 angstroms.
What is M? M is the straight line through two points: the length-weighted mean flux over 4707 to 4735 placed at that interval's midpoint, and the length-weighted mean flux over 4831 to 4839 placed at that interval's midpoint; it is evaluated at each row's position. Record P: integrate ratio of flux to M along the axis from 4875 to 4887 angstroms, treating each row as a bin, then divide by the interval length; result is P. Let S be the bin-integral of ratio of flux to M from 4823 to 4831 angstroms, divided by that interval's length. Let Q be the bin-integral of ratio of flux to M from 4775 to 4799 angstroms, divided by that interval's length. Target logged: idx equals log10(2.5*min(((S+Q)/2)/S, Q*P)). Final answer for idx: 0.371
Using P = 1.24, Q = 1.07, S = 1.22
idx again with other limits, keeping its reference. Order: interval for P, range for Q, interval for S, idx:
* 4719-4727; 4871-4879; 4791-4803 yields 0.448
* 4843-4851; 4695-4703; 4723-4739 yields 0.410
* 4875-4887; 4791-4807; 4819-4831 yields 0.394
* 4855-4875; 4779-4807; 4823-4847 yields 0.397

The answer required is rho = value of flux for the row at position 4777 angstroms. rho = 14.73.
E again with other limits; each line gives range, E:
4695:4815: 2.37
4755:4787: 1.12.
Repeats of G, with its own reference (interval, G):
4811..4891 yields 4873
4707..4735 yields 4717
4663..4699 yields 4689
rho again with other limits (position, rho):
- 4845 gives 12.96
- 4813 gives 13.42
